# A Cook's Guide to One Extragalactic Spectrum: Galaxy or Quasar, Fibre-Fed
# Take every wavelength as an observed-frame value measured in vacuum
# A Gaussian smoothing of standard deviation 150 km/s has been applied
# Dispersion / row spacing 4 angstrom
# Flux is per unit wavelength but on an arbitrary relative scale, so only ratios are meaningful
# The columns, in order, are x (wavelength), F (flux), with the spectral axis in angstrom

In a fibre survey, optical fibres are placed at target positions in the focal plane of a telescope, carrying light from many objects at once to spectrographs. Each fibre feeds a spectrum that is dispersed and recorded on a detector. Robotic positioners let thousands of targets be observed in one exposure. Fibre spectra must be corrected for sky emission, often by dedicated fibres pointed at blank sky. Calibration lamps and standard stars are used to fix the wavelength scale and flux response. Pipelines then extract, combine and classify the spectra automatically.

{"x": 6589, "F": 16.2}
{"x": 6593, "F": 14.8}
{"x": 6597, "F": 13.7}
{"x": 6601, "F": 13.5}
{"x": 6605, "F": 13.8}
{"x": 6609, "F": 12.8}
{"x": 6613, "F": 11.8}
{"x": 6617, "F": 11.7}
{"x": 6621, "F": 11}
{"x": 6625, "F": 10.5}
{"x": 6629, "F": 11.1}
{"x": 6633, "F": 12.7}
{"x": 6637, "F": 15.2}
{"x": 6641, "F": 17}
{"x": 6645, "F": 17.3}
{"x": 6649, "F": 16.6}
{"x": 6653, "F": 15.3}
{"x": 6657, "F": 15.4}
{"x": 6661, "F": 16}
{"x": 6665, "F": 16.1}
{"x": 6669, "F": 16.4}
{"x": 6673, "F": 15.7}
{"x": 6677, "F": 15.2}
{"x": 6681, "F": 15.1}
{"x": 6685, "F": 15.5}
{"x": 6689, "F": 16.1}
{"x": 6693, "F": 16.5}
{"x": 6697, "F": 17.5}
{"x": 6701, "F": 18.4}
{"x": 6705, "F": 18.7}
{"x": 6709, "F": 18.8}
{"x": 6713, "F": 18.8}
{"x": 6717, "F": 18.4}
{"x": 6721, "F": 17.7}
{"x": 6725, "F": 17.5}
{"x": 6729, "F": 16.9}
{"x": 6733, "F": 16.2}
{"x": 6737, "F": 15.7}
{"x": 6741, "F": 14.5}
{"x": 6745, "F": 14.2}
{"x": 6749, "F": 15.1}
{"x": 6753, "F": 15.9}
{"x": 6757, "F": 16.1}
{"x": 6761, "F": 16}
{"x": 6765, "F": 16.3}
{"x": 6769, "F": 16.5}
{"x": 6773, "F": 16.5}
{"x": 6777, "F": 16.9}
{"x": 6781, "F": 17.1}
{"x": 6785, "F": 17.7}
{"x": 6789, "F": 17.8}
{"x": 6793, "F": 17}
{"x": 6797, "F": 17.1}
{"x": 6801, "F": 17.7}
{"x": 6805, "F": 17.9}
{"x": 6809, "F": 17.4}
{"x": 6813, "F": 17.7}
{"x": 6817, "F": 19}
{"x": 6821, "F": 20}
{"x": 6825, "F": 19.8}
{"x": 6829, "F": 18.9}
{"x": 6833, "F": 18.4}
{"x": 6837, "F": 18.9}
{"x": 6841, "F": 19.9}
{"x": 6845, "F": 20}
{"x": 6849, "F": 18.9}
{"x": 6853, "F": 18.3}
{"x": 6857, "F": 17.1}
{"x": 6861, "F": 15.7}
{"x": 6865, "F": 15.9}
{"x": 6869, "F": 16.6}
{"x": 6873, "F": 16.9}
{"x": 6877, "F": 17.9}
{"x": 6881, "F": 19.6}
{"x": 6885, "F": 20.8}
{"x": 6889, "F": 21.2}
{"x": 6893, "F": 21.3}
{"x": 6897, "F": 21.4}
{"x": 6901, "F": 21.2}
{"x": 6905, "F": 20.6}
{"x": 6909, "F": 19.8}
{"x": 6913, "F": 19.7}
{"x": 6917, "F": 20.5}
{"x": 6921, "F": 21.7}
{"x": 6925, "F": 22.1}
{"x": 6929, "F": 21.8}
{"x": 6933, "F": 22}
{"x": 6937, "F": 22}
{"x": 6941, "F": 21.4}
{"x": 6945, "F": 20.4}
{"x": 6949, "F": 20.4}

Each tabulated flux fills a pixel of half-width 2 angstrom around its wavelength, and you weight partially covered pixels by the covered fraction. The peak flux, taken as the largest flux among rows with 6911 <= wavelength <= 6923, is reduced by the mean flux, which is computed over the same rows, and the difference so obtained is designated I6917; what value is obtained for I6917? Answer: 1.1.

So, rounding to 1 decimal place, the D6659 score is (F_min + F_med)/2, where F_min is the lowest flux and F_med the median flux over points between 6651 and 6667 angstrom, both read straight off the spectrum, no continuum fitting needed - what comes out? 15.5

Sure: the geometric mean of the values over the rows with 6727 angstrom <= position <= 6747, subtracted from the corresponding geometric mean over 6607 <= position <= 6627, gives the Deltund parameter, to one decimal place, -3.9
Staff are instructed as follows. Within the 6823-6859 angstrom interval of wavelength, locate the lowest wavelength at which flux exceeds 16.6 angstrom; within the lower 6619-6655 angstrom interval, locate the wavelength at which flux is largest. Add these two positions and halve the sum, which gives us 6735 angstrom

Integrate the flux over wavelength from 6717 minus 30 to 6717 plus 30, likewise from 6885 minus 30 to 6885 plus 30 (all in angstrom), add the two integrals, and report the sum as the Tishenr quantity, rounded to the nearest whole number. 2166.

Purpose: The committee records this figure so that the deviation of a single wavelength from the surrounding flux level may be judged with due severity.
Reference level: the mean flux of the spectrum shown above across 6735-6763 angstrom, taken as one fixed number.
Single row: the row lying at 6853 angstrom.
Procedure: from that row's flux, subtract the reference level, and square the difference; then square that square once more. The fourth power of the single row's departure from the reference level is 75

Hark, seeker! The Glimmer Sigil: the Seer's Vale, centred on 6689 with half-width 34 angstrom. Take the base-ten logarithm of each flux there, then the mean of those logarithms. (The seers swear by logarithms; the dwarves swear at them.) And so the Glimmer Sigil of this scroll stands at 1.225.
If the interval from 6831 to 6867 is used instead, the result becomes 1.257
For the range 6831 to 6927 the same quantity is 1.285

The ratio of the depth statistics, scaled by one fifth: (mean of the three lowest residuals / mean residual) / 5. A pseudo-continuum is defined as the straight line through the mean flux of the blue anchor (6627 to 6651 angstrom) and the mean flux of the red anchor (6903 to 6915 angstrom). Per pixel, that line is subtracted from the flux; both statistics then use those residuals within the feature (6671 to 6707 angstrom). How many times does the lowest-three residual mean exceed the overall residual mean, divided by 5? -0.17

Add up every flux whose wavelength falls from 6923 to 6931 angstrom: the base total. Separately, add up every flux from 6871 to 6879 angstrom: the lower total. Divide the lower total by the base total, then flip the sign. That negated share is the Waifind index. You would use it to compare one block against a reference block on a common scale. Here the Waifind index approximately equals -0.79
